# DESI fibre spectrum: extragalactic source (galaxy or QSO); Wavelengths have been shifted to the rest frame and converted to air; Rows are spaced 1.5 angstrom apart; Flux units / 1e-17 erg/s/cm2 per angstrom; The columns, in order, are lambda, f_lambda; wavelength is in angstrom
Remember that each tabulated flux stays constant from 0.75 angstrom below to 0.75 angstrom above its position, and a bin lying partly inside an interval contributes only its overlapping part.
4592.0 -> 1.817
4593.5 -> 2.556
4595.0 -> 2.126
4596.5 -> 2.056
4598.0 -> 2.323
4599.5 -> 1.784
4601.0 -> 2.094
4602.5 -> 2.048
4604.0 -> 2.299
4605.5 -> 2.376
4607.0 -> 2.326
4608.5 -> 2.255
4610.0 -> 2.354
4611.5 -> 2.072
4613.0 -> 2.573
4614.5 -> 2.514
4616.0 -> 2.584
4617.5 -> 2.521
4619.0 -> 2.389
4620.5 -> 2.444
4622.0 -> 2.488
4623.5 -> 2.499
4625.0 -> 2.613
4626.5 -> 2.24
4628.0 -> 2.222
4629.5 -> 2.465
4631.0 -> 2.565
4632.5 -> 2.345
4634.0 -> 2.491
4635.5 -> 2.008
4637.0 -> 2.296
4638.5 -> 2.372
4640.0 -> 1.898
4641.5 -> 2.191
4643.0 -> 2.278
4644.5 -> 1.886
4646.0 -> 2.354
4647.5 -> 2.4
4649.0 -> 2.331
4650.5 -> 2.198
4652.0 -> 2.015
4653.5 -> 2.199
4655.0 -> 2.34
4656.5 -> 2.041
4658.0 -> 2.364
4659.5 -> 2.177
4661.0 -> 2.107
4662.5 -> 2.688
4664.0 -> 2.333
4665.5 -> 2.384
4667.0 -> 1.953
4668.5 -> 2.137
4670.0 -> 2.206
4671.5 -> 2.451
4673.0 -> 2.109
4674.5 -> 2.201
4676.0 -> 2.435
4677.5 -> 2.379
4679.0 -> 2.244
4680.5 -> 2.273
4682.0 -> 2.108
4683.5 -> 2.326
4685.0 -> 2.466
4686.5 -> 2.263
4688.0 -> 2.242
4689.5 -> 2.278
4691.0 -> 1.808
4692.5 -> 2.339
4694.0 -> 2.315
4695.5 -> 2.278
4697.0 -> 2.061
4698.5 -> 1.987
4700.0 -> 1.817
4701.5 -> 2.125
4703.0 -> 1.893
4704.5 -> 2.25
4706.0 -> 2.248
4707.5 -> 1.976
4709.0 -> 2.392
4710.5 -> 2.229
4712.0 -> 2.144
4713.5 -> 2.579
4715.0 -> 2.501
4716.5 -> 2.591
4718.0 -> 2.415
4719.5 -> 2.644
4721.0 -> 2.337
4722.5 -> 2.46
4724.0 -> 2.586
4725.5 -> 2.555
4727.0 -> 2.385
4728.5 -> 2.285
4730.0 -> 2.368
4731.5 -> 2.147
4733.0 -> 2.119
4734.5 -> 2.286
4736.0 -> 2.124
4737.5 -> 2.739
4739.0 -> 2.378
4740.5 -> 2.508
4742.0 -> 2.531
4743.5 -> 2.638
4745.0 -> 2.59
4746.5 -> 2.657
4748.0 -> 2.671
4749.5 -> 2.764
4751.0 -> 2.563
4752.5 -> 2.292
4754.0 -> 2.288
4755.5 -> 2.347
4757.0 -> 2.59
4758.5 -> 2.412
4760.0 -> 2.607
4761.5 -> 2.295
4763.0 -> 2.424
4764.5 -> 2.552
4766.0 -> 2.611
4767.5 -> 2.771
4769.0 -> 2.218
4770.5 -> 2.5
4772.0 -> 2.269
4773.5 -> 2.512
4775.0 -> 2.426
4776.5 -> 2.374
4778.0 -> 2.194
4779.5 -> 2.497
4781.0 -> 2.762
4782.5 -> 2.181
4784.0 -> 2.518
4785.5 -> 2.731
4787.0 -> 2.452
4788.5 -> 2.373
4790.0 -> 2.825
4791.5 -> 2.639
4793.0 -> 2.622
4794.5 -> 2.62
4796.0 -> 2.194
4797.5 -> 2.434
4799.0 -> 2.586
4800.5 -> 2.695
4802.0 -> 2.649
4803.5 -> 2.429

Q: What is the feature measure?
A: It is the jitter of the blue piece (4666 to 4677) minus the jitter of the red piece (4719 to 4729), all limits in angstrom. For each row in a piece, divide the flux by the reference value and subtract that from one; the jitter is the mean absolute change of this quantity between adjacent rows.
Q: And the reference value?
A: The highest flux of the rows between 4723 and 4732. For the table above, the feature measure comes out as 0.020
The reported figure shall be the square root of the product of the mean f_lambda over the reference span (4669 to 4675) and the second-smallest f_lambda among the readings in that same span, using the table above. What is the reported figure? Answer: 2.22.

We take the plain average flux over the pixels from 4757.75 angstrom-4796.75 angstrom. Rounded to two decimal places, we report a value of 2.48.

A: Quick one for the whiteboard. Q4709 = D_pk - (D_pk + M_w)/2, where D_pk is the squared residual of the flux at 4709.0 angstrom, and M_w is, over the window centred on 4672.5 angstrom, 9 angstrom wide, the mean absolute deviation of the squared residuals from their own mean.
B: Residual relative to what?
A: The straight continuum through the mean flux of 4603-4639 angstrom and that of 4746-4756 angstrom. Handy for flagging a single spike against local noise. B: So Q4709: -0.014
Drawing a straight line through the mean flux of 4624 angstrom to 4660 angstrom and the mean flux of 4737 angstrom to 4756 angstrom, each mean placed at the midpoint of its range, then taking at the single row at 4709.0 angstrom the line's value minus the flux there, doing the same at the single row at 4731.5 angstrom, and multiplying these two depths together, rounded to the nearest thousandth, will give 0.016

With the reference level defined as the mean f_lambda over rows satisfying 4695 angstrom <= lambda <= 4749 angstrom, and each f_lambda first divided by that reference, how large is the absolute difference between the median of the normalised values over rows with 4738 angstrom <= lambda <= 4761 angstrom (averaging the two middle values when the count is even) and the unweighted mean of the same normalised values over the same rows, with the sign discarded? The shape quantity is 0.017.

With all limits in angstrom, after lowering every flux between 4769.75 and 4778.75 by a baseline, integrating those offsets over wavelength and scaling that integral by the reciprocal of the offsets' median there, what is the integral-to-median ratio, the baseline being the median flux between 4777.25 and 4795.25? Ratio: 10.1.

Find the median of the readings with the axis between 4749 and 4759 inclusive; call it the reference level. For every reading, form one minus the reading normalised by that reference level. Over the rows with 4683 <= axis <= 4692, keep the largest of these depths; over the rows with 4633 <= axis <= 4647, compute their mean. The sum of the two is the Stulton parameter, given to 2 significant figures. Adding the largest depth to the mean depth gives 0.34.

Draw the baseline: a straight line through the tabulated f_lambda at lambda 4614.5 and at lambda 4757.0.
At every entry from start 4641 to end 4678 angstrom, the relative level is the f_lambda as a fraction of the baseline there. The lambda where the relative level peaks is 4662.5 angstrom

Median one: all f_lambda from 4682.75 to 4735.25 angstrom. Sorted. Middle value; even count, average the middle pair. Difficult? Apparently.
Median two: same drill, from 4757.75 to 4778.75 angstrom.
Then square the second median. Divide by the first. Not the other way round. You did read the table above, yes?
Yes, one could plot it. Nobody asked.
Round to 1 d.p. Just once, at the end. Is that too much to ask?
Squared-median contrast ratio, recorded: 2.6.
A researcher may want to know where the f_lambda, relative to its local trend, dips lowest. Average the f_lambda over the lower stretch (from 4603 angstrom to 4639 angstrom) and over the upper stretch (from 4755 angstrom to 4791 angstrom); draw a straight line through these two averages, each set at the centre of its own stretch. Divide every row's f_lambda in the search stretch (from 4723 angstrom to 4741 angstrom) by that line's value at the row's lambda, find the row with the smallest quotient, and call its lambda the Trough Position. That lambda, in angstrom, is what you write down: 4733.0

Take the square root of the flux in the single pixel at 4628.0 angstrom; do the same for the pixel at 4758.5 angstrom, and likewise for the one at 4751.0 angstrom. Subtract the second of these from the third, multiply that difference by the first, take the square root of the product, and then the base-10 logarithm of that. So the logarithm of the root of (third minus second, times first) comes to -0.6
